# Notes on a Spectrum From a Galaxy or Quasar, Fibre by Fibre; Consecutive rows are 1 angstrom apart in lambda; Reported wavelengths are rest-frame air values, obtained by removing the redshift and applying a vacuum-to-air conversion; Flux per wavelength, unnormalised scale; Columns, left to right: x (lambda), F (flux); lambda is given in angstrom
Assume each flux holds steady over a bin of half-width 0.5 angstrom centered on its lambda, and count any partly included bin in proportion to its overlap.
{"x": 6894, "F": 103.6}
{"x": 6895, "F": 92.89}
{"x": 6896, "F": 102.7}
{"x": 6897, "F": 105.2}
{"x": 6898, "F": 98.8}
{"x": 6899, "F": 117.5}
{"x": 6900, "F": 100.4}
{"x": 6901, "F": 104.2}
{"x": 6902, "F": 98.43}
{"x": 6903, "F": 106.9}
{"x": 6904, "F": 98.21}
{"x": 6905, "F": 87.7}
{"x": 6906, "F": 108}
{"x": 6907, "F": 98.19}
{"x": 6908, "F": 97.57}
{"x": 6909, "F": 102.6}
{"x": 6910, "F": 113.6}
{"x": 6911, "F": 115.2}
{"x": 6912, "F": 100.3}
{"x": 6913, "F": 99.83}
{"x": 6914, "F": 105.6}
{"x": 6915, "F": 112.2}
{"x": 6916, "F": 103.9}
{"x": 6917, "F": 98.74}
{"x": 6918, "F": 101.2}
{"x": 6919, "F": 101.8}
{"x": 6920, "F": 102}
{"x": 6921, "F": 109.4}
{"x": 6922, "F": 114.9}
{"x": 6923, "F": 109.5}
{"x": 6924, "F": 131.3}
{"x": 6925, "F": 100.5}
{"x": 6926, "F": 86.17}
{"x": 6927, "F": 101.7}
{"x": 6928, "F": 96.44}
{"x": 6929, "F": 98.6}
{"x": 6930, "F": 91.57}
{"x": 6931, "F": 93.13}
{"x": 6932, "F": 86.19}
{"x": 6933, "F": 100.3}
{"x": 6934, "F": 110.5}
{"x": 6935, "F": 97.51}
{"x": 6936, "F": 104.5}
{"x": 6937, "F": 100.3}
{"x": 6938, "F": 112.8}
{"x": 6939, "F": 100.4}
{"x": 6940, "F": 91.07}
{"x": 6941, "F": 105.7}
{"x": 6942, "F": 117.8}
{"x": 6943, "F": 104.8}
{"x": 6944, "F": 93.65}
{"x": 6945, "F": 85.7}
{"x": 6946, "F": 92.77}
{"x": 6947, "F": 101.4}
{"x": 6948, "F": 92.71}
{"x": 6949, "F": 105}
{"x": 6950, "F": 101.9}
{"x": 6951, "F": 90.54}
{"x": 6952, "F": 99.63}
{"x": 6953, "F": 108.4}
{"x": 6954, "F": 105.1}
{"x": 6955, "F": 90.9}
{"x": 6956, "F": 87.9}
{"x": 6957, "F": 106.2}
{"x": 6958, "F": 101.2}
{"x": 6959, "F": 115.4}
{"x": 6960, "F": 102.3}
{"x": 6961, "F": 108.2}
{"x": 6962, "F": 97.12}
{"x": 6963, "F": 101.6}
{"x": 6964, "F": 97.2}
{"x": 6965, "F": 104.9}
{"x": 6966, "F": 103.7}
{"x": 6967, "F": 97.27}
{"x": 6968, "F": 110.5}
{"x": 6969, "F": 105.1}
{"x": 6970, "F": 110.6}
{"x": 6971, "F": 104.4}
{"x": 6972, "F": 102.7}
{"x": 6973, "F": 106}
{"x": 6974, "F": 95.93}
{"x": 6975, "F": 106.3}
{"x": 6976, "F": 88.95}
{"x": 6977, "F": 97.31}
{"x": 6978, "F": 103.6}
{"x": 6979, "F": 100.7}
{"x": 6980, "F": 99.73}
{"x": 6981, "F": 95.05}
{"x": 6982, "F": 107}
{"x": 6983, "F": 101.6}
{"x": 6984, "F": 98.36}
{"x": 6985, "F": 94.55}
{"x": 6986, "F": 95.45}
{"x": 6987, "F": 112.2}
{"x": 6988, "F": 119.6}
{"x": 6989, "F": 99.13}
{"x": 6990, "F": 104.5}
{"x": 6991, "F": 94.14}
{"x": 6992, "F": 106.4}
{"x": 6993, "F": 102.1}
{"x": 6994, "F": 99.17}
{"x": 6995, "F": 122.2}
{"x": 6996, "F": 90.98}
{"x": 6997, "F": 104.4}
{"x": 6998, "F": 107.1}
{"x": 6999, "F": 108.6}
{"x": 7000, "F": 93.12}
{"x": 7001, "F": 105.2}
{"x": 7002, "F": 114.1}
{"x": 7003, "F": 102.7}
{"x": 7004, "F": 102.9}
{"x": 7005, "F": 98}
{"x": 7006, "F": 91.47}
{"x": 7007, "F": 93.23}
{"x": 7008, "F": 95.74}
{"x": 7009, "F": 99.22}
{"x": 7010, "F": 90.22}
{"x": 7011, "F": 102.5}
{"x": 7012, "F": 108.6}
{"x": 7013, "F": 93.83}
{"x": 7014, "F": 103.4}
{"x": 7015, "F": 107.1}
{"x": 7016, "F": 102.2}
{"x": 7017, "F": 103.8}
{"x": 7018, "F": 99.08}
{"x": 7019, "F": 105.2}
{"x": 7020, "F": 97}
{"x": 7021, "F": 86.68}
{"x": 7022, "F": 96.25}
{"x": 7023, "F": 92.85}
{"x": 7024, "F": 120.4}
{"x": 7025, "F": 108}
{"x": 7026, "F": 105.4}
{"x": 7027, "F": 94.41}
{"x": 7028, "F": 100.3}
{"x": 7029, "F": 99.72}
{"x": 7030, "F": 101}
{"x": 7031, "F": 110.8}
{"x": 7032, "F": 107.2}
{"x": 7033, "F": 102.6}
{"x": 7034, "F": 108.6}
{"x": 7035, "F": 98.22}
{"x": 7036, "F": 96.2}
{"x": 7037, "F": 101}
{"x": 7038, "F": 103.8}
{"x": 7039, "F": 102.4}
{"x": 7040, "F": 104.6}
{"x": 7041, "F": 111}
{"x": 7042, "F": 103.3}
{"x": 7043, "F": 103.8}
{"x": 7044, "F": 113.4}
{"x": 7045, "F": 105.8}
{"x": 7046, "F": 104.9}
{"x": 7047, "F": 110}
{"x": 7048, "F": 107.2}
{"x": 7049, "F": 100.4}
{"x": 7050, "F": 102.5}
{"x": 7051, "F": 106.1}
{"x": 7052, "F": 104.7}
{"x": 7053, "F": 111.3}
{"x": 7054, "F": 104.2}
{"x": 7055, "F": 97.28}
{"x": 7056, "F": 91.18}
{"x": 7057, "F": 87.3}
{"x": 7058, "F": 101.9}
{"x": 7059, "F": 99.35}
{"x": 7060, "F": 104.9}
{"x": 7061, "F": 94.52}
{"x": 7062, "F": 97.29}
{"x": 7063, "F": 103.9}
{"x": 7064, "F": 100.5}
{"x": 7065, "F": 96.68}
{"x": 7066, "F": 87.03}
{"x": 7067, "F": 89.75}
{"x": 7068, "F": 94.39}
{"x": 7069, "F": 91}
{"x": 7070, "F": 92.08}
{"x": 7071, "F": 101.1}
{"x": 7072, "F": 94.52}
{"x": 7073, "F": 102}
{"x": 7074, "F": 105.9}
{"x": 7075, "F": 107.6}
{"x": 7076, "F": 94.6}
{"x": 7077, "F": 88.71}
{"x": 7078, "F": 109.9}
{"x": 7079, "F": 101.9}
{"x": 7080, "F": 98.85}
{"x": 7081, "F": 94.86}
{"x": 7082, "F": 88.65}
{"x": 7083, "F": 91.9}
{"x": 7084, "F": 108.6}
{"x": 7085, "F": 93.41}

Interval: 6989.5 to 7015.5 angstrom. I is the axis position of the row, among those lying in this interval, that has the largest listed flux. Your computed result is 6995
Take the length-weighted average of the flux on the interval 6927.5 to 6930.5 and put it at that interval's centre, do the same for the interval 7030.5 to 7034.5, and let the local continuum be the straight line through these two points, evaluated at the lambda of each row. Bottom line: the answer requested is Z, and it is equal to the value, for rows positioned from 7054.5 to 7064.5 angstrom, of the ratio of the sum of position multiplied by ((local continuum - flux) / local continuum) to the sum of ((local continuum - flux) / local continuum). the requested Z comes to 7059.0 angstrom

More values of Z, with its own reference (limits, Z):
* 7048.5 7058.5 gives 7054.7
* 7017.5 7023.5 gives 7021.1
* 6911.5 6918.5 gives 6914.9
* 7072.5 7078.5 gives 7075.7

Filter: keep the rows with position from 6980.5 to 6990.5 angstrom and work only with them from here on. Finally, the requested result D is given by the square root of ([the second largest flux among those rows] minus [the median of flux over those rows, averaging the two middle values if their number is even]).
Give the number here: 3.4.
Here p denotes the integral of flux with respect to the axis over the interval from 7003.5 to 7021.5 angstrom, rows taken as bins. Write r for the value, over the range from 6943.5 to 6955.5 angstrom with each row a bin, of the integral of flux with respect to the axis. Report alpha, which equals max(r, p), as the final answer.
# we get 1780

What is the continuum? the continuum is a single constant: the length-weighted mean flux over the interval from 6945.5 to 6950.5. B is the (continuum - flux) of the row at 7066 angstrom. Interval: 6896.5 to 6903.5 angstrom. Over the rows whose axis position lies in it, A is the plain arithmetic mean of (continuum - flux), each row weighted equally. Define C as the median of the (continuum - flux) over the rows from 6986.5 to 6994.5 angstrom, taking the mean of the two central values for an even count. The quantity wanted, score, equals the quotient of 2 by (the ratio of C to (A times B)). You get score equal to 30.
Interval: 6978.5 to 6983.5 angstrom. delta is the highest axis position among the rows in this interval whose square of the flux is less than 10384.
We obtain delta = 6983 angstrom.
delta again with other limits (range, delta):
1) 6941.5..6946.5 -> 6946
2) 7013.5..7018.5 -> 7018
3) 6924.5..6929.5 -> 6929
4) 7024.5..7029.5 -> 7029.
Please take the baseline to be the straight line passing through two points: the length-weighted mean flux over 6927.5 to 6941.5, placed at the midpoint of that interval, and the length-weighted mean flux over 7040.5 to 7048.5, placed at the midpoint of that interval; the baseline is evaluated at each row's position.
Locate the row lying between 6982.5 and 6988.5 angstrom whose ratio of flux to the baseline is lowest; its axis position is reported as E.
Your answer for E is 6985 angstrom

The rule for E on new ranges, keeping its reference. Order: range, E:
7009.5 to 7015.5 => 7010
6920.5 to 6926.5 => 6926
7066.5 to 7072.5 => 7067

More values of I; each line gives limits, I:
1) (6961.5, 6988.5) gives 6988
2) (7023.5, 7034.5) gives 7024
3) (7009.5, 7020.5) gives 7012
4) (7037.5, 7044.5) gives 7044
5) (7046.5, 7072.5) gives 7053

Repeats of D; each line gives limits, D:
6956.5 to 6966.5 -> 2.3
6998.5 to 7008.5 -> 2.9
